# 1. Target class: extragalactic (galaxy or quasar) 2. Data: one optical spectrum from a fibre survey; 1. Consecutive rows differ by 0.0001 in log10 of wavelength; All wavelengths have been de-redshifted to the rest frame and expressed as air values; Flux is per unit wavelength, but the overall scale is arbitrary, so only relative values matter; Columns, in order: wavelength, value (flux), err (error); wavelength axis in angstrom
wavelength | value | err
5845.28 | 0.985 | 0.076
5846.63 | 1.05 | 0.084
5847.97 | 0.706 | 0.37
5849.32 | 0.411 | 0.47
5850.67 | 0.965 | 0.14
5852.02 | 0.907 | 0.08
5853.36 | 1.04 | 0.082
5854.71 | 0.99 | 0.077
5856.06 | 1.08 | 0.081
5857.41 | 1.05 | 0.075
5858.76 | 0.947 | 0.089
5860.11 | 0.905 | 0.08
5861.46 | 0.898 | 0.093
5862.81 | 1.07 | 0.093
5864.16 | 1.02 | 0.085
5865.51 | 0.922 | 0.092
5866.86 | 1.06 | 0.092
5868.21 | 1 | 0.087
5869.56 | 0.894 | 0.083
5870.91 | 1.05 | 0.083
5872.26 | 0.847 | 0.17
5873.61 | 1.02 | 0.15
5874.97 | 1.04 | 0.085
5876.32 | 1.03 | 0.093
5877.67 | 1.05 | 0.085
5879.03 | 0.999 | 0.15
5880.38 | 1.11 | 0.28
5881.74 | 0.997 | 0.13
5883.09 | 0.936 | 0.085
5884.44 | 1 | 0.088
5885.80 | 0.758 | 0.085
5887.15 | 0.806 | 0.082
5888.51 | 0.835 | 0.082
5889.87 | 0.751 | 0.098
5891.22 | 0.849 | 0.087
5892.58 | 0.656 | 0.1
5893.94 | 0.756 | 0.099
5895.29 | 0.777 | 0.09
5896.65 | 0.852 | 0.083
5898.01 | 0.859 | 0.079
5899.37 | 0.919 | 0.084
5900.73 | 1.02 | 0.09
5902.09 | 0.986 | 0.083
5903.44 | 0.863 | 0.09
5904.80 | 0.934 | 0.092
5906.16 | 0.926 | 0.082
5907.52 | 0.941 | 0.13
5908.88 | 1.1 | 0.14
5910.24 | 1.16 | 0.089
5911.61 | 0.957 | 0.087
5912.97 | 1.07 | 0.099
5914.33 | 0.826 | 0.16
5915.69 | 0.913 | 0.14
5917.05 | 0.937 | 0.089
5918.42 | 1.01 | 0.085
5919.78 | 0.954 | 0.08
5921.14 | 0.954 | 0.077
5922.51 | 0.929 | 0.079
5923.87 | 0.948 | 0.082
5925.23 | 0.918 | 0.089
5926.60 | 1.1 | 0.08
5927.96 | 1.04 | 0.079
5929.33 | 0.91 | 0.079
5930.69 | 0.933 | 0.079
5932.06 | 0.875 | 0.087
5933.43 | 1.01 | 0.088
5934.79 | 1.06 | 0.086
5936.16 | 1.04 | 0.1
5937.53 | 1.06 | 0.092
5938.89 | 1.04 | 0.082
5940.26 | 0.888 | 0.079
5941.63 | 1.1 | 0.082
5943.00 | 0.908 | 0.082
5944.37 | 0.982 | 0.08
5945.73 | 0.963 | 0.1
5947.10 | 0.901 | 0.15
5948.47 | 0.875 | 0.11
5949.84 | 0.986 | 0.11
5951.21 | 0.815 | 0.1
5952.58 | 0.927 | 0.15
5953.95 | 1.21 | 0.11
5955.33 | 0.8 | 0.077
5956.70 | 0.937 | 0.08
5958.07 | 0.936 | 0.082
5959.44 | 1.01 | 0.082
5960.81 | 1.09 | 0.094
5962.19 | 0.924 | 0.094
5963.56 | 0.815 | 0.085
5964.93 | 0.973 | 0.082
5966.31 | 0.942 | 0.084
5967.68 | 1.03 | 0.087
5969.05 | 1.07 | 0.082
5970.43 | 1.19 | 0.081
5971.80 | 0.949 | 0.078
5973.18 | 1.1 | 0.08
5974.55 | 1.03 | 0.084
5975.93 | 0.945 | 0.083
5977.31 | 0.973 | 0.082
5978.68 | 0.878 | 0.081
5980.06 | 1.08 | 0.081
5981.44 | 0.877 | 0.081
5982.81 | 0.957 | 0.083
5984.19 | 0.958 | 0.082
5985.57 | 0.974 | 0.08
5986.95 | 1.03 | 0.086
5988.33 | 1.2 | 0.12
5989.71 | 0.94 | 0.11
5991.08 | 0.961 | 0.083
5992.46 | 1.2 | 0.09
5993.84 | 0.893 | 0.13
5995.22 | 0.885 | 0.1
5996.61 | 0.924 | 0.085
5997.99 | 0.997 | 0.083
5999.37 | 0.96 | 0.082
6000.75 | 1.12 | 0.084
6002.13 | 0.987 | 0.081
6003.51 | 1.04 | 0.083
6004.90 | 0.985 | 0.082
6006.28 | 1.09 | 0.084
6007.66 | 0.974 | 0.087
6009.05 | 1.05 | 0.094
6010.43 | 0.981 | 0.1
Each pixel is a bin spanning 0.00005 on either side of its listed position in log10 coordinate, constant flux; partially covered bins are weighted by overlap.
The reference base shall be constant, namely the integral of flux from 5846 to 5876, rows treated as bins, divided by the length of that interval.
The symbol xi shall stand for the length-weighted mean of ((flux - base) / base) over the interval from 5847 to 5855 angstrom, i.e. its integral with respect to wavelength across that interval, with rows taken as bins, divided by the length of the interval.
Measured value -0.118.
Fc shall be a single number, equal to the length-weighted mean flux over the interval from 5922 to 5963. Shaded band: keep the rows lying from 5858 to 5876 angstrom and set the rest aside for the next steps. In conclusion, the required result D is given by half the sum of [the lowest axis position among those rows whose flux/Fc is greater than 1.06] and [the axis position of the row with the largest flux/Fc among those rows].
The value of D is 5862.8 angstrom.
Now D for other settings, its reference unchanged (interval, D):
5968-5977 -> 5969.7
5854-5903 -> 5868.2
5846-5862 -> 5851.3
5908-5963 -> 5931.4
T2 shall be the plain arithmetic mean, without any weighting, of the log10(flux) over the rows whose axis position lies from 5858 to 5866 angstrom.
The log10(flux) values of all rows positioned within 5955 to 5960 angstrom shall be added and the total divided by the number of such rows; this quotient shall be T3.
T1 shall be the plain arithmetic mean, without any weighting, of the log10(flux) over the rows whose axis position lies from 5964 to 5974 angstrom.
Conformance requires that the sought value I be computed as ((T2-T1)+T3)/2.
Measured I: -0.035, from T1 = 0.01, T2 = -0.02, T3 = -0.037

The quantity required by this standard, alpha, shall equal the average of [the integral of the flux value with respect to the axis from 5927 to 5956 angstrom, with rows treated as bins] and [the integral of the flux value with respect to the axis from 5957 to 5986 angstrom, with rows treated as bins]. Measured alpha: 28.3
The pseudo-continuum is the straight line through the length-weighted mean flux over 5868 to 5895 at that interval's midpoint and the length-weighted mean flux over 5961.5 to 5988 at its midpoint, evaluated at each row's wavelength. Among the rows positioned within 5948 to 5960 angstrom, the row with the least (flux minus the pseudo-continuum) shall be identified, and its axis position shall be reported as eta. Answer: 5955.33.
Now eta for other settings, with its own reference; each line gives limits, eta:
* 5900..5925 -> 5914.33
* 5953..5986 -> 5955.33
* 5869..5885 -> 5872.26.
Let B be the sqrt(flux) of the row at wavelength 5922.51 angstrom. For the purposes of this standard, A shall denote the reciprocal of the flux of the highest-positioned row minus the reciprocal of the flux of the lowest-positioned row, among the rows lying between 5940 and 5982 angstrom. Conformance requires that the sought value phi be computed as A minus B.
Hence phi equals -0.95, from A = 0.01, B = 0.96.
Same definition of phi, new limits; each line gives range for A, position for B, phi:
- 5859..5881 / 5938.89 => -1.22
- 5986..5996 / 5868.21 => -0.84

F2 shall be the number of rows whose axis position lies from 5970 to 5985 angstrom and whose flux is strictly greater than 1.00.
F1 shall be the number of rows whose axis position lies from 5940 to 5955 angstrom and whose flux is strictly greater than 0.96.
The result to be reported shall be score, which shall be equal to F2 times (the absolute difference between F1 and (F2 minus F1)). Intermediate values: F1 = 5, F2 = 4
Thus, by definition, 24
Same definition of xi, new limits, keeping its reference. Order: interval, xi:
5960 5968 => 0.011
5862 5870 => 0.048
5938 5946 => 0.035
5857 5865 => 0.030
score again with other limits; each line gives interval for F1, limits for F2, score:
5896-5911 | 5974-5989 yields 16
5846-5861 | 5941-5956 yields 20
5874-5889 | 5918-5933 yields 33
